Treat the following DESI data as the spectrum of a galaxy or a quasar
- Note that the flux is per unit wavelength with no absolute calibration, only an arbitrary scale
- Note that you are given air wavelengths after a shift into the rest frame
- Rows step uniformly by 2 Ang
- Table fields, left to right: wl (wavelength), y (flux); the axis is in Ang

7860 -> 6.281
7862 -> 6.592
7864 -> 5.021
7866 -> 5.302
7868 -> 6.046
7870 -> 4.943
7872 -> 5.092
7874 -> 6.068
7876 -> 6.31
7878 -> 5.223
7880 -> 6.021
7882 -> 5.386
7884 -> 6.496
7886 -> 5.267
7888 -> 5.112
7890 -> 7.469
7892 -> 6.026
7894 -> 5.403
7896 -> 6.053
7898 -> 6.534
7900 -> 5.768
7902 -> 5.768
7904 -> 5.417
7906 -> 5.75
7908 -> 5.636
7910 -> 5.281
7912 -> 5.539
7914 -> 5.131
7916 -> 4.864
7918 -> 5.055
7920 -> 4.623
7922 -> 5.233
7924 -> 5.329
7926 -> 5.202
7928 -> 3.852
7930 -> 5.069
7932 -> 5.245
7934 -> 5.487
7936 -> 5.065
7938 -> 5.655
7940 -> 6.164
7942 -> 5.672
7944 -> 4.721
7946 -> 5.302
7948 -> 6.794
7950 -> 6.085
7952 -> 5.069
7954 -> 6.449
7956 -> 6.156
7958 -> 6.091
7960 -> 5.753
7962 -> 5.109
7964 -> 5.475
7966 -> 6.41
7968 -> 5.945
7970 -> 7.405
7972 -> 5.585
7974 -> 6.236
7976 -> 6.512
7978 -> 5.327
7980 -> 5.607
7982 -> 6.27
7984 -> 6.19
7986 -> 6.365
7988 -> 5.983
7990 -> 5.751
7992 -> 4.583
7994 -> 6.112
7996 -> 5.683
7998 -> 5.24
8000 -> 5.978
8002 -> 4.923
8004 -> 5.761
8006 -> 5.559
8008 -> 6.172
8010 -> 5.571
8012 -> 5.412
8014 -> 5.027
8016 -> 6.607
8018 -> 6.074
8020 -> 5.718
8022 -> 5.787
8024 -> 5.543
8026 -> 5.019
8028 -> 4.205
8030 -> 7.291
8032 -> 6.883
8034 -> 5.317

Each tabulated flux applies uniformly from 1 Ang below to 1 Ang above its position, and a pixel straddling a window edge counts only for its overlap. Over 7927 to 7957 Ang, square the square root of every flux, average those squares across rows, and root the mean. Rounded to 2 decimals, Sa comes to 2.35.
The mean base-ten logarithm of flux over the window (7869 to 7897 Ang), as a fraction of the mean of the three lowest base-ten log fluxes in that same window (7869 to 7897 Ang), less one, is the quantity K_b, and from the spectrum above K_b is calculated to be 0.079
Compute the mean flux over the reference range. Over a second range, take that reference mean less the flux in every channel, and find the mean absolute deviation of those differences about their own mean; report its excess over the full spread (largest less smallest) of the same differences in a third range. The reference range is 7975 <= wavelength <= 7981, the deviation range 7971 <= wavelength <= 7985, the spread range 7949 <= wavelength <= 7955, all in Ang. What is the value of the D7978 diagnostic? -1.0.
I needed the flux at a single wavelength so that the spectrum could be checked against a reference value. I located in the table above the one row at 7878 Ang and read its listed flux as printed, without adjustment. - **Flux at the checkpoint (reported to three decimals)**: 5.223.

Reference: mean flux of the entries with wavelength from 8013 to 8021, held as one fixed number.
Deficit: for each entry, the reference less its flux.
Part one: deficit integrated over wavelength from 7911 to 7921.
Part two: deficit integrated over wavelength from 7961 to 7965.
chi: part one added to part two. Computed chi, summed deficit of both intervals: 10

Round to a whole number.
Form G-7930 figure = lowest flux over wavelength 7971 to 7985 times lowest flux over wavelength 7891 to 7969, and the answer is 21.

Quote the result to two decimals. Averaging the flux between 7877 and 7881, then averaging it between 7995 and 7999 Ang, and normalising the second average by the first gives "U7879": 0.97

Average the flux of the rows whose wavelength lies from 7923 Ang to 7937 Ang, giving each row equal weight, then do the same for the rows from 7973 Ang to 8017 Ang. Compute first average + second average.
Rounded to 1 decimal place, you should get 10.8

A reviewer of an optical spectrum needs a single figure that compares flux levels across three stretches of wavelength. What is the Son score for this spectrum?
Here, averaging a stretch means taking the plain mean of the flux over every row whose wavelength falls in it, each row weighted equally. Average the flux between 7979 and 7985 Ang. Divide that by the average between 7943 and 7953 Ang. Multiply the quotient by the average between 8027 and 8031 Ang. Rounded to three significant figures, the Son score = 6.19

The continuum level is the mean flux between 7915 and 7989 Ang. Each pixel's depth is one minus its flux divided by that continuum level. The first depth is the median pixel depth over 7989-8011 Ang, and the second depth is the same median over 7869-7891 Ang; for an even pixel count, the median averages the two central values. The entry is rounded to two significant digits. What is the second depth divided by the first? -11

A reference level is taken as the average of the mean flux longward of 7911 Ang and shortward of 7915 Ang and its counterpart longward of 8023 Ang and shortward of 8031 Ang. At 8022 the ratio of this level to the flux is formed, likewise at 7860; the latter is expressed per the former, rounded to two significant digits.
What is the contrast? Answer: 0.92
